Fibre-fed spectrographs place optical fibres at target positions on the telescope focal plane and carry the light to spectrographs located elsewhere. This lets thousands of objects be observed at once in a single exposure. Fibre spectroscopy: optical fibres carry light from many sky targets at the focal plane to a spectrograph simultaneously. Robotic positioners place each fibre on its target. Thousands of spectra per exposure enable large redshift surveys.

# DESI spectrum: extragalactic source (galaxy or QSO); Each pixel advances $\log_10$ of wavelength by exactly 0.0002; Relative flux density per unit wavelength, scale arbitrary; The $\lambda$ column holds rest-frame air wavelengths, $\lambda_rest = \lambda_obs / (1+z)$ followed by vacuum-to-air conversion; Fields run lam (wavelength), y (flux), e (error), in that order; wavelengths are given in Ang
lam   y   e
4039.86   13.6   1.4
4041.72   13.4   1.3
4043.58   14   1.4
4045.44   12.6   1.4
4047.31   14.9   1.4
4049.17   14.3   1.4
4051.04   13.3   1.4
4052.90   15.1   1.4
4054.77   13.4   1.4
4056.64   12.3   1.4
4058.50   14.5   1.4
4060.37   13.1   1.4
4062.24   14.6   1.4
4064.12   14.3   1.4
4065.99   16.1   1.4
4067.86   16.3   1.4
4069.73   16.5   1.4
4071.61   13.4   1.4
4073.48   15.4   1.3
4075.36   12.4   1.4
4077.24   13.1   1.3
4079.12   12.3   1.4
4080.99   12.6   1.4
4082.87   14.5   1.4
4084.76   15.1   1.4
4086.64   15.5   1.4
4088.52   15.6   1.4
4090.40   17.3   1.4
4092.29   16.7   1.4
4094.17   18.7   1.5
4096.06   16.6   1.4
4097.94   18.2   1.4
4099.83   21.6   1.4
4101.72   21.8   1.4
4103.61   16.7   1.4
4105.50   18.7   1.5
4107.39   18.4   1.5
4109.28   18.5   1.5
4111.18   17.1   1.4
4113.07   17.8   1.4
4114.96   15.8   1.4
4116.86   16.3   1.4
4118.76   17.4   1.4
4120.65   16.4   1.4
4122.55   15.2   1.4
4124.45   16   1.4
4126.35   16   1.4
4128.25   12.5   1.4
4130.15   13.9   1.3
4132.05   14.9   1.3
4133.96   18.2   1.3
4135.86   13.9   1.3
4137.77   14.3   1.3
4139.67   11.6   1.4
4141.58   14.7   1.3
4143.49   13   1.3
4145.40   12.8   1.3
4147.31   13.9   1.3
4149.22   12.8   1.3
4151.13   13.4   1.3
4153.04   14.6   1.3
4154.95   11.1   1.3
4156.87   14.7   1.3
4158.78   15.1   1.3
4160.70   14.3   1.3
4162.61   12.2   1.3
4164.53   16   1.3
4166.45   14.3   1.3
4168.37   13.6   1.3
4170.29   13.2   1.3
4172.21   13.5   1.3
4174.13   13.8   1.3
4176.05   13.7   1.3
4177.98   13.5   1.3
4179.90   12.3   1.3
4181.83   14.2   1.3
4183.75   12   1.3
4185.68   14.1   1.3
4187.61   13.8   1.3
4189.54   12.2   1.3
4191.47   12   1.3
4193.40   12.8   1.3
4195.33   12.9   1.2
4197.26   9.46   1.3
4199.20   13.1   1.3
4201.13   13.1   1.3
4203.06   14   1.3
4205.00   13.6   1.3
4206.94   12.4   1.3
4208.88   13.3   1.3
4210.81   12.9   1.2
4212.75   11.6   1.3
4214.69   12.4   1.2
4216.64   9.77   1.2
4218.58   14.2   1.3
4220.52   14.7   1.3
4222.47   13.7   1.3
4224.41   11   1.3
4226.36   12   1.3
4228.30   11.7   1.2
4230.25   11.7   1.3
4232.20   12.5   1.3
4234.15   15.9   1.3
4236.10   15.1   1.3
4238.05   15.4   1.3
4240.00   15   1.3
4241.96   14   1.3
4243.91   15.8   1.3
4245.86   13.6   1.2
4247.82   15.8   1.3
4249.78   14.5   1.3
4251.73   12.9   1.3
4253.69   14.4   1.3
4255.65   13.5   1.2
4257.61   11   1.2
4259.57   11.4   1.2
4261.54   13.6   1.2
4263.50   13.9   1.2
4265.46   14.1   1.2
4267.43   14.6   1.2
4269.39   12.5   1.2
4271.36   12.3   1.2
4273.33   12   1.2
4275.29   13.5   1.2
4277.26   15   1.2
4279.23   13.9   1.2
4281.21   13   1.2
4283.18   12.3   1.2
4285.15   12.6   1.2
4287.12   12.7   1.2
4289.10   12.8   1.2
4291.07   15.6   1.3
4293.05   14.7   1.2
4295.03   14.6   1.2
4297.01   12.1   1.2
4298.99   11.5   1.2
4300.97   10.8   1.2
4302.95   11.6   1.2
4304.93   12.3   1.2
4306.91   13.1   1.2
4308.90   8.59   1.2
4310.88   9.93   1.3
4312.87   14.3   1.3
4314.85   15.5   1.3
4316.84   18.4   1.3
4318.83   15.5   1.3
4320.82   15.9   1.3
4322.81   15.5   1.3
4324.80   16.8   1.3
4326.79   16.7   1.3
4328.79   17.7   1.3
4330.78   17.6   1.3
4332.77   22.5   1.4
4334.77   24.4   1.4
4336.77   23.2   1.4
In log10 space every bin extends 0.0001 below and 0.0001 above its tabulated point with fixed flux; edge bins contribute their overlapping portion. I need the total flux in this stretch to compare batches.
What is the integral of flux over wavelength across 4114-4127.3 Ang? 215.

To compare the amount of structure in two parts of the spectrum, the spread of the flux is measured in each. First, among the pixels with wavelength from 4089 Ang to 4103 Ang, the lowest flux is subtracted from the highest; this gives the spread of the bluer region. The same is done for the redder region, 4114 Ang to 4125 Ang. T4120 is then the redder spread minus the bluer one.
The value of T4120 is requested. -3.0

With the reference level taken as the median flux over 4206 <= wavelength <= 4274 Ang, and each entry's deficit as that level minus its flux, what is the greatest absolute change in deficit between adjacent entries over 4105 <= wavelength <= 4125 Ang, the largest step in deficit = 2.0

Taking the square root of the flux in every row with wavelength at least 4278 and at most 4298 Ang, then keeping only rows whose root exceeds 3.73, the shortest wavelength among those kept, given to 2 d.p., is 4291.07 Ang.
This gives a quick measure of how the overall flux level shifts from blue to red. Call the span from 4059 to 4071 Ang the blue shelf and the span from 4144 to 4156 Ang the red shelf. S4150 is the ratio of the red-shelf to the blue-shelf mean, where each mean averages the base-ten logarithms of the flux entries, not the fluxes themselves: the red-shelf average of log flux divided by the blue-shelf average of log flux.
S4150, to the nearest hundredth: 0.95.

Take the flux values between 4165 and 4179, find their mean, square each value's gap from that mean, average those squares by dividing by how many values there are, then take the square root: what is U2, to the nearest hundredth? 0.32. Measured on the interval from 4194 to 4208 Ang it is 1.39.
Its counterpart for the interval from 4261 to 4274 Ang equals 0.93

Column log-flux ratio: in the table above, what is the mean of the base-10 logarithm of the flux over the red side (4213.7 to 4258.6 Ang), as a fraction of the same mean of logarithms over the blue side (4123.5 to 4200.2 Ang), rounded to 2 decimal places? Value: 1.00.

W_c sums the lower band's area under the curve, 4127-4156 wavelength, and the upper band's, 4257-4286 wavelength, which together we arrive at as 777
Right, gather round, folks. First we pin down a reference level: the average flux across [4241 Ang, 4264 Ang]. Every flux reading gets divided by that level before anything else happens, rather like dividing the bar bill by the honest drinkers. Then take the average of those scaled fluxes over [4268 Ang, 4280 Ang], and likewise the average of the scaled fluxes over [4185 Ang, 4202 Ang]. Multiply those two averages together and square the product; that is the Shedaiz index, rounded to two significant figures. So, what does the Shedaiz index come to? 0.79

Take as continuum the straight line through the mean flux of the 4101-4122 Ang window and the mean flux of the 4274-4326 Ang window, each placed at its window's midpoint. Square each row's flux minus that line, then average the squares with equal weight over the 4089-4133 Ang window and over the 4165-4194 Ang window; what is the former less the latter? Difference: -5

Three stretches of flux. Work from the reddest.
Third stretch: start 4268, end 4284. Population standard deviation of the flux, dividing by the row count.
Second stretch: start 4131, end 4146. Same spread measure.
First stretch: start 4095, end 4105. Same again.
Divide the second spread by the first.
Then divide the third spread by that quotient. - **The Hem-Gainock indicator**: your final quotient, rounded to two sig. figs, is 1.2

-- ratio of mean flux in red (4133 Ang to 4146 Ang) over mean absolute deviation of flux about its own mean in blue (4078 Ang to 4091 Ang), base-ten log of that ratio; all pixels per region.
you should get 1.02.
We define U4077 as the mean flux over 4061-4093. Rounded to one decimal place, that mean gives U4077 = 14.8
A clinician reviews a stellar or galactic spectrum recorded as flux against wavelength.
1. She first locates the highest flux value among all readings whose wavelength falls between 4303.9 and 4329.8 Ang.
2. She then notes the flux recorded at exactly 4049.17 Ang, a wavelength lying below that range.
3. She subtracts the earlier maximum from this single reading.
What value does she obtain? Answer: -4.1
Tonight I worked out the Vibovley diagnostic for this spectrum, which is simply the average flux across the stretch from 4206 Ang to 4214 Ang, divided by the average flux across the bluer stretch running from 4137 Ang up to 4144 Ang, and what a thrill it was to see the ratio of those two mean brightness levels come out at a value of 0.94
